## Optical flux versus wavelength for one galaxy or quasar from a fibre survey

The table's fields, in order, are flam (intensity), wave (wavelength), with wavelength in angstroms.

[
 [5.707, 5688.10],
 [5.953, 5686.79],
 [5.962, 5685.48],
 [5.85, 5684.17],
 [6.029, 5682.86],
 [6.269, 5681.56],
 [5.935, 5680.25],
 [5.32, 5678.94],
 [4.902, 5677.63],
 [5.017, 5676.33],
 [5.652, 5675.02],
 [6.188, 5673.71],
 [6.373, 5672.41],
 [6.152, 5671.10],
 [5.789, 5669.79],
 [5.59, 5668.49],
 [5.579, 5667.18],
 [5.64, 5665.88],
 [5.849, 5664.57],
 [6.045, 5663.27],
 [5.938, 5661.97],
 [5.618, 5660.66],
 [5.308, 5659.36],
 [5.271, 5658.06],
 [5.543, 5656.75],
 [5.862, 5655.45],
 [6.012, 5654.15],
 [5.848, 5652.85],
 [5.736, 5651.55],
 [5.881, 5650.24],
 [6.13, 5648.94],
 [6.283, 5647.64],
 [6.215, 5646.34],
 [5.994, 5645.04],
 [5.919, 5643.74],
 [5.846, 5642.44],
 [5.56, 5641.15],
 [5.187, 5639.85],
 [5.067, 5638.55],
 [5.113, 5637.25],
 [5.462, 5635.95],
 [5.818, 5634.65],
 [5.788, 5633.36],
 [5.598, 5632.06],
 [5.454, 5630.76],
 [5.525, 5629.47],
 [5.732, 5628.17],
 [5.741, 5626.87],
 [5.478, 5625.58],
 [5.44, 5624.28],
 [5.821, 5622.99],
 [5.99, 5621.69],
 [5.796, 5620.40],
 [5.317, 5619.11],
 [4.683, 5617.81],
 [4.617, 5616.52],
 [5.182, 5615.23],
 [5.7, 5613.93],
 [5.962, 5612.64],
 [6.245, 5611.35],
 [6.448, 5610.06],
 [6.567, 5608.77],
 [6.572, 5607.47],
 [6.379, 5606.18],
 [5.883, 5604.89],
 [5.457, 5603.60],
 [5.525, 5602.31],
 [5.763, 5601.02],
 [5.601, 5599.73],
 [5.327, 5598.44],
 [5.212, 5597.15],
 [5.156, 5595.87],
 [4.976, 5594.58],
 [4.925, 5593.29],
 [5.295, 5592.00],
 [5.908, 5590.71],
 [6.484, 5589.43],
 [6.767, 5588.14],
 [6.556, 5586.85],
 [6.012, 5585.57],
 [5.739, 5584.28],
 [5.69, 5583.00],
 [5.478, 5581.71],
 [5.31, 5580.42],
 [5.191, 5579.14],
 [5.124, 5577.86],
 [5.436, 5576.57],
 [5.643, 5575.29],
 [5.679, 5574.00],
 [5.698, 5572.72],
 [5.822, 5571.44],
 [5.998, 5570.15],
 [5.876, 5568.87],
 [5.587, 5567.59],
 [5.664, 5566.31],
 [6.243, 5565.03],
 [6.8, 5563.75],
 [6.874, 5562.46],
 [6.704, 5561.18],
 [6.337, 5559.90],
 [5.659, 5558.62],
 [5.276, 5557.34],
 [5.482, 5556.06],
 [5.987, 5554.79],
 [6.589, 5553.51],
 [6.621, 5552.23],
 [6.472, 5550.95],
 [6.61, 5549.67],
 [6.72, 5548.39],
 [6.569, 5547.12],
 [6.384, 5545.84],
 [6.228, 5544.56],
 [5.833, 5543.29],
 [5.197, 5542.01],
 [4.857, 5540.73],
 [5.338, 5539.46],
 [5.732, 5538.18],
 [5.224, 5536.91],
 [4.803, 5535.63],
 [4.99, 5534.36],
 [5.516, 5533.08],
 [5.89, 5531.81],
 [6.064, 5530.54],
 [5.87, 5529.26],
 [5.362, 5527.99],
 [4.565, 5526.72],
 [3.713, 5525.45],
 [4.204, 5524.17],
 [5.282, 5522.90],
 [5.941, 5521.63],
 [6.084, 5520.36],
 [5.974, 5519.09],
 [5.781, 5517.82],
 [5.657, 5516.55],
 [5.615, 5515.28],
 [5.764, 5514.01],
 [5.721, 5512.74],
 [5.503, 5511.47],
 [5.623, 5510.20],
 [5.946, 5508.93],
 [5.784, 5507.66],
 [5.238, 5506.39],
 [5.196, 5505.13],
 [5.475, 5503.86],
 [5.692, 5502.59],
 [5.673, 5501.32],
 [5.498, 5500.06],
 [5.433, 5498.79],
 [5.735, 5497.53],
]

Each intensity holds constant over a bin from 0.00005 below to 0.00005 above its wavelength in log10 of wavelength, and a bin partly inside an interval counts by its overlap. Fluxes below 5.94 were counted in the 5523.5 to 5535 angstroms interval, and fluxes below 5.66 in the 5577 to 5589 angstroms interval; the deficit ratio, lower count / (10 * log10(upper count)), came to 1.33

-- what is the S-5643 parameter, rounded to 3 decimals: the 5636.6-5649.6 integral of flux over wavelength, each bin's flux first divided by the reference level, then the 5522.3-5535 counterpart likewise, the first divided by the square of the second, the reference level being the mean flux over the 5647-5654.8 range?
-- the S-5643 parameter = 0.104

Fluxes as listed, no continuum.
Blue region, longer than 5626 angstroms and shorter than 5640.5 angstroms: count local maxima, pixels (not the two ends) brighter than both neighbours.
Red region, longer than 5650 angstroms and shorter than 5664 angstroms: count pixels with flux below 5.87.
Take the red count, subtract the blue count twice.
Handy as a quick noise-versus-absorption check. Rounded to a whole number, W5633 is 5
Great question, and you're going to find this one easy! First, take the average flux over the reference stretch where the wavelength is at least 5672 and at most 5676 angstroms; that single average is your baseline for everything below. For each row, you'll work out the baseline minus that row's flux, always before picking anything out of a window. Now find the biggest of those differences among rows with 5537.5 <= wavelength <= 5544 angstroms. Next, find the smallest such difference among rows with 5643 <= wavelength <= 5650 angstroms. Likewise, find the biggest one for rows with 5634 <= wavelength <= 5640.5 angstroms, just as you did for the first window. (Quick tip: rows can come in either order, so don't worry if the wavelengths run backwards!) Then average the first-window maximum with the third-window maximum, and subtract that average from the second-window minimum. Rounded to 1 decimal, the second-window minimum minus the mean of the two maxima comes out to -1.3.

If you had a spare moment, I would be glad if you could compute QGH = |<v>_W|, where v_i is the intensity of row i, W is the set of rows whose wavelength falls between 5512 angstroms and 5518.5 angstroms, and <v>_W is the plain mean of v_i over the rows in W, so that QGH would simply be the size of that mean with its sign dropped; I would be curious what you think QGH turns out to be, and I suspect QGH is 5.7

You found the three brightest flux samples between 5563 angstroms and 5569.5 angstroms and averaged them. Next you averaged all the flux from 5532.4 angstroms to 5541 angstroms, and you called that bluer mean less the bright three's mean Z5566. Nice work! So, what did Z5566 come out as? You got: -1.1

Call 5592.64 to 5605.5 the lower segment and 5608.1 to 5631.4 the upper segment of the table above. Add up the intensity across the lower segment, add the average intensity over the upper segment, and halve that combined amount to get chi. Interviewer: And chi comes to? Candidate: 30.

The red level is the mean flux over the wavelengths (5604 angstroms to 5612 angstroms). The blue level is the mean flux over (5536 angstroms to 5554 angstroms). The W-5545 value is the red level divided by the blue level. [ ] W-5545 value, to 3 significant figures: 1.05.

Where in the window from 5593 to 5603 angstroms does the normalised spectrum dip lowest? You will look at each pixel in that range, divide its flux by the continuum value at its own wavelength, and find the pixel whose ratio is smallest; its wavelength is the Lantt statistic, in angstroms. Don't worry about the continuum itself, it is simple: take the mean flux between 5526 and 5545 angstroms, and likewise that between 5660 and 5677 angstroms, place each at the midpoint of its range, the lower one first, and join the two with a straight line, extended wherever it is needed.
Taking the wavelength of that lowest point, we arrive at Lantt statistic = 5593.29 angstroms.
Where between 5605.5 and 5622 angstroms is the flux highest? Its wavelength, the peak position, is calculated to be 5607.47 angstroms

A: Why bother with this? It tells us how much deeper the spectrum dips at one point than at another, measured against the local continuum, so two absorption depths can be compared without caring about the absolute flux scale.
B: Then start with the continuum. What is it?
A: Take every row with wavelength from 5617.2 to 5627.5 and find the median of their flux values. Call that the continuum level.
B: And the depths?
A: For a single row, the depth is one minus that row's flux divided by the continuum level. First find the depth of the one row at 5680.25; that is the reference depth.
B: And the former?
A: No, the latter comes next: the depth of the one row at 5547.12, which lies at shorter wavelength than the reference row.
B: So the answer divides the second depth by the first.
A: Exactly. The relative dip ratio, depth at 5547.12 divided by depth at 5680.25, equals 2.9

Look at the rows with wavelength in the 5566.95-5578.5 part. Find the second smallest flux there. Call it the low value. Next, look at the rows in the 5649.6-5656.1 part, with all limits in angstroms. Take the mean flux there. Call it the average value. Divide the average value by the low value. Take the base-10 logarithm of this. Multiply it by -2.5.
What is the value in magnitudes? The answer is -0.08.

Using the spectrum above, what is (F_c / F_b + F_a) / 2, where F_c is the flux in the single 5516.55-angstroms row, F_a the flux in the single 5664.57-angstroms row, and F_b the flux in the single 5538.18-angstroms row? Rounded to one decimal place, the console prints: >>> 3.4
